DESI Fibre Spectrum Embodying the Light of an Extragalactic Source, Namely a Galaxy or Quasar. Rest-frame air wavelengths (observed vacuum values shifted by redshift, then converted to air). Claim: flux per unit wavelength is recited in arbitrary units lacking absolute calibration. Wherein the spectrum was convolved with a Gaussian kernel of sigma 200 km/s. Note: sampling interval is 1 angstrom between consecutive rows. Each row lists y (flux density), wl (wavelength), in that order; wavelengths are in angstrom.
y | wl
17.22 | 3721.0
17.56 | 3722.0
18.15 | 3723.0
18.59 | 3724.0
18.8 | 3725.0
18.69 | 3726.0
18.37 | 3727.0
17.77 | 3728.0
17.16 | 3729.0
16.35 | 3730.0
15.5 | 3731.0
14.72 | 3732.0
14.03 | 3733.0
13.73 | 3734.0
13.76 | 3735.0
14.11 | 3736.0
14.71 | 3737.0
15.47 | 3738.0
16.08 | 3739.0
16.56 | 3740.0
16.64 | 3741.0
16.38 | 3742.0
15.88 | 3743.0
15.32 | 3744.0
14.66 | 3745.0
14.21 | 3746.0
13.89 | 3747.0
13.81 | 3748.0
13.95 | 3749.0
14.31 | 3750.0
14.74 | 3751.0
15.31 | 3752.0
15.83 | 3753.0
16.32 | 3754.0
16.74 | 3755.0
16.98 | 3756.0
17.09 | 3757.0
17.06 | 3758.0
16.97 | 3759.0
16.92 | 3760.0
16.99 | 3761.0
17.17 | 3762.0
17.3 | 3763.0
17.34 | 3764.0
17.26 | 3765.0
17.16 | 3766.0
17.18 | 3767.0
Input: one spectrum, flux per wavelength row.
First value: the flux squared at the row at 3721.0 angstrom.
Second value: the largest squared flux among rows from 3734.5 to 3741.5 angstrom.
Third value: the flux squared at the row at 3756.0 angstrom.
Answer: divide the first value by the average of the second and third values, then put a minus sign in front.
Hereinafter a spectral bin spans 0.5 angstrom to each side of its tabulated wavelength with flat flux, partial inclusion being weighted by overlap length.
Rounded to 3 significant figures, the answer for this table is -1.05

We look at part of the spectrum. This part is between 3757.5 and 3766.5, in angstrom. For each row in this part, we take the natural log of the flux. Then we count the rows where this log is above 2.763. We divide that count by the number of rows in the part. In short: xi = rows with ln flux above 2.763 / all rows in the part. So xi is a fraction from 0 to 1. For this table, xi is 1.0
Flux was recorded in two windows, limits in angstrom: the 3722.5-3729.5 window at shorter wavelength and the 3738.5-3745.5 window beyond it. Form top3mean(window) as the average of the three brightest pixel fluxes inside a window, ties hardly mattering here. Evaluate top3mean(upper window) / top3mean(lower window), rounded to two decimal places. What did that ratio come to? 0.88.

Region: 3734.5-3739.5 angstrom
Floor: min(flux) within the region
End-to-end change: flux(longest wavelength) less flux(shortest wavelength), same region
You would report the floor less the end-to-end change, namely 11.4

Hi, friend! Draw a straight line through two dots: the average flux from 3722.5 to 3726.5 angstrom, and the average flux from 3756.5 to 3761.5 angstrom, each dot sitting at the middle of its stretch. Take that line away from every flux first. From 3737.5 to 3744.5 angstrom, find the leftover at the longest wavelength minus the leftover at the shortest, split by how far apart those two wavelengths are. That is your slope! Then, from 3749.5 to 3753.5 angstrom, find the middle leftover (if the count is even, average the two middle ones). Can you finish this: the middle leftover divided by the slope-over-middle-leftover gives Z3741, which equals 269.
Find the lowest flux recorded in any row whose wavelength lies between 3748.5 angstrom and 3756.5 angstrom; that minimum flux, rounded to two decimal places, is 13.95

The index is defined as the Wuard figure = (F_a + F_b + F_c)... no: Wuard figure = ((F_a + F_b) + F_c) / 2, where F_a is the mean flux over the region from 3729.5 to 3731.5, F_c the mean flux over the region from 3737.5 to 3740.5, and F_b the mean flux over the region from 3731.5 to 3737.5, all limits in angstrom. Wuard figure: 23.1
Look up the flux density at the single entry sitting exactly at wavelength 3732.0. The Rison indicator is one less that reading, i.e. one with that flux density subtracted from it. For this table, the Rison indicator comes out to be -13.7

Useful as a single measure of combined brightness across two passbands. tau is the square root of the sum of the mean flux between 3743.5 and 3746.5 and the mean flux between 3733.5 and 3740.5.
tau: 5.44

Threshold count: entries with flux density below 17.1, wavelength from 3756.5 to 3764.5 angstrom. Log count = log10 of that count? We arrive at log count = 0.70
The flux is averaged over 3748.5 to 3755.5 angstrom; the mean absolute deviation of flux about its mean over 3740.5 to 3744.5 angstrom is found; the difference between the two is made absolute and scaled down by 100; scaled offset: 0.149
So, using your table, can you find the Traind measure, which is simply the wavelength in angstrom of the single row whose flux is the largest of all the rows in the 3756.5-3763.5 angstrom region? 3763.0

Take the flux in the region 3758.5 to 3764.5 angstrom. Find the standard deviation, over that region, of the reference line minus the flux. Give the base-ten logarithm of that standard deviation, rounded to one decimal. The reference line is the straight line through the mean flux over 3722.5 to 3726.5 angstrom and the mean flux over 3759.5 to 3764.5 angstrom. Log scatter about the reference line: -0.6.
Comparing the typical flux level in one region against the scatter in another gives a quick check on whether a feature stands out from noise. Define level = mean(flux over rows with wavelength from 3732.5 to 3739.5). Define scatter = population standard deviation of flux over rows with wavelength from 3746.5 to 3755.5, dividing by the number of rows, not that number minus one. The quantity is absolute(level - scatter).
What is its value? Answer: 13.5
